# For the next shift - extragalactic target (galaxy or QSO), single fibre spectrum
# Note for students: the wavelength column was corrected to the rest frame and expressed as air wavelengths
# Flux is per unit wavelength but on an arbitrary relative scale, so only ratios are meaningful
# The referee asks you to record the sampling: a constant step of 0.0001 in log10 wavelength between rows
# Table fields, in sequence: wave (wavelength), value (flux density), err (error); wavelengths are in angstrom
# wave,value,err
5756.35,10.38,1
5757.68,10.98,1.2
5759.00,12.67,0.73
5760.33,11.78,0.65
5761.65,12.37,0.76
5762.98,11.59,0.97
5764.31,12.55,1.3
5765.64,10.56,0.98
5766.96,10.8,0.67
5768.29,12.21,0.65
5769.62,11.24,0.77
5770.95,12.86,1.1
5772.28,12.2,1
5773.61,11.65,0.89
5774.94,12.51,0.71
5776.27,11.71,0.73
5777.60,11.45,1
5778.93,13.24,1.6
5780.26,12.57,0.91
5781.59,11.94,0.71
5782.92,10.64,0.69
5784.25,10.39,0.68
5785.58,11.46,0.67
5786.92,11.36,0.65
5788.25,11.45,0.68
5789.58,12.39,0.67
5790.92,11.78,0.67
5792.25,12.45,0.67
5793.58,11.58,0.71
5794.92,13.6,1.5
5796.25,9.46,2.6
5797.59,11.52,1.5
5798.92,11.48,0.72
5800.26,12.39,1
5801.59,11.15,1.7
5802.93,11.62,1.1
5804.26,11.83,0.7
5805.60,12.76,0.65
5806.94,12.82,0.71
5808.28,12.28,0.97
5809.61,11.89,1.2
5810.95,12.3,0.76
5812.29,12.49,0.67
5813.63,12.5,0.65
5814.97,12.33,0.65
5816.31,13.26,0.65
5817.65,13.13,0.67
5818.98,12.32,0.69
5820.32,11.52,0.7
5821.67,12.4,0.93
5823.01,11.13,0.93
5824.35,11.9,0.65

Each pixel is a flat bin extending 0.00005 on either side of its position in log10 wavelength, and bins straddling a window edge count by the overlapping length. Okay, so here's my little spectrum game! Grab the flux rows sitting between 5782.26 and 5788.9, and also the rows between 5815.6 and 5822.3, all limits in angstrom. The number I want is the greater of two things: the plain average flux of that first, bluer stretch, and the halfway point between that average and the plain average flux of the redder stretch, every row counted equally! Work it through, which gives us 11.79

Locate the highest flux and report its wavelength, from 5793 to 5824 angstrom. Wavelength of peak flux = 5794.92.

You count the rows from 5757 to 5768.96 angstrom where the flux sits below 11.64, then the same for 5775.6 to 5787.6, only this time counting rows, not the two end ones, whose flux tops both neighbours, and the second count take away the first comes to -2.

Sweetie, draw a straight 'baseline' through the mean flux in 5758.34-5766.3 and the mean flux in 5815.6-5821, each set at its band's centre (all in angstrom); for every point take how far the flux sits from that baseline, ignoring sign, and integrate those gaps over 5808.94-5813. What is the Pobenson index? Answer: 1.0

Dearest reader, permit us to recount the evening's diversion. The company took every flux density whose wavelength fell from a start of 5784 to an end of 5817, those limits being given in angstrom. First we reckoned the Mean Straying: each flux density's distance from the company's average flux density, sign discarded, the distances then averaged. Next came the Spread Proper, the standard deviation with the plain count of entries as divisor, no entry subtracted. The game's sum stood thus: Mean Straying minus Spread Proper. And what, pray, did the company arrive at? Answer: -0.19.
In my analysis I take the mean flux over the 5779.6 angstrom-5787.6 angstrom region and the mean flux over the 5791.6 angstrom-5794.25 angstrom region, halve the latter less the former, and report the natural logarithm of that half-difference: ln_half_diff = -1.2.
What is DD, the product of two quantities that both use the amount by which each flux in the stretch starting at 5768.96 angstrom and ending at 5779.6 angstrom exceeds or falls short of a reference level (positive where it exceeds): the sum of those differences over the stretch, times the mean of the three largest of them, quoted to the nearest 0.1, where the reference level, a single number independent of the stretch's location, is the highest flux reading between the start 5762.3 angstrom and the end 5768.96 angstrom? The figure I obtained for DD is -1.1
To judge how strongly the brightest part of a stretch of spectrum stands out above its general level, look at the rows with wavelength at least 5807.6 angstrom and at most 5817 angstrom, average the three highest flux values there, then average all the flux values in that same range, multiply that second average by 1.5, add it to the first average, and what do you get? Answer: 31.4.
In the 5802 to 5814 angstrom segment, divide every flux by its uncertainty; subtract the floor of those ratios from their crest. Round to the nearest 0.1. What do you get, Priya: 9.7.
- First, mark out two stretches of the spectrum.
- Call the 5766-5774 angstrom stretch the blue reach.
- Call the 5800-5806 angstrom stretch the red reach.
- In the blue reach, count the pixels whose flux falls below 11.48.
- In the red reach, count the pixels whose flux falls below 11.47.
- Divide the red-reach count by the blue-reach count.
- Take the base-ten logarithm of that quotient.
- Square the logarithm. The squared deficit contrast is 0.091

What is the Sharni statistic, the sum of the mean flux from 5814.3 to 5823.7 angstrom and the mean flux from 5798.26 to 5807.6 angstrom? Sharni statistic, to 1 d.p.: 24.3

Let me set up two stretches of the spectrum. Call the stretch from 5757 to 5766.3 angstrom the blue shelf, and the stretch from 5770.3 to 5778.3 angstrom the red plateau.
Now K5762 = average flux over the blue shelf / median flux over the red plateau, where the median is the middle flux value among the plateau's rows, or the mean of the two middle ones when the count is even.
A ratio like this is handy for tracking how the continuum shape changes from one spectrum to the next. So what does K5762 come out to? 0.99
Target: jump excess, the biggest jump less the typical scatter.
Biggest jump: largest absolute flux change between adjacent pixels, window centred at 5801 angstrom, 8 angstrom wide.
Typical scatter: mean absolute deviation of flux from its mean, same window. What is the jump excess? 0.94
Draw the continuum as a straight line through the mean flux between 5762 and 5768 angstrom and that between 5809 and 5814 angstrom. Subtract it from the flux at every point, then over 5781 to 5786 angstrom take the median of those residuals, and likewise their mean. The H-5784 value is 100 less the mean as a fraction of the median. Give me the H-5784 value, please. 99.1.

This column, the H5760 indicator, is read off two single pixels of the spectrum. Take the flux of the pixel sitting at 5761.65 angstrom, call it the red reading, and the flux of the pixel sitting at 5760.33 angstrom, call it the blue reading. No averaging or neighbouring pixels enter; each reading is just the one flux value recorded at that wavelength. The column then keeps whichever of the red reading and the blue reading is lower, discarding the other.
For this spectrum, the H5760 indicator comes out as 11.78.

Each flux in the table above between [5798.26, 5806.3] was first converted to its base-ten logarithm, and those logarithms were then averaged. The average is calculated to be 1.07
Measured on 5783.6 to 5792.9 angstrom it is 1.06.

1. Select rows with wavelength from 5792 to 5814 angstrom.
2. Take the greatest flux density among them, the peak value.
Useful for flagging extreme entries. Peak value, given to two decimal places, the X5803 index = 13.60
